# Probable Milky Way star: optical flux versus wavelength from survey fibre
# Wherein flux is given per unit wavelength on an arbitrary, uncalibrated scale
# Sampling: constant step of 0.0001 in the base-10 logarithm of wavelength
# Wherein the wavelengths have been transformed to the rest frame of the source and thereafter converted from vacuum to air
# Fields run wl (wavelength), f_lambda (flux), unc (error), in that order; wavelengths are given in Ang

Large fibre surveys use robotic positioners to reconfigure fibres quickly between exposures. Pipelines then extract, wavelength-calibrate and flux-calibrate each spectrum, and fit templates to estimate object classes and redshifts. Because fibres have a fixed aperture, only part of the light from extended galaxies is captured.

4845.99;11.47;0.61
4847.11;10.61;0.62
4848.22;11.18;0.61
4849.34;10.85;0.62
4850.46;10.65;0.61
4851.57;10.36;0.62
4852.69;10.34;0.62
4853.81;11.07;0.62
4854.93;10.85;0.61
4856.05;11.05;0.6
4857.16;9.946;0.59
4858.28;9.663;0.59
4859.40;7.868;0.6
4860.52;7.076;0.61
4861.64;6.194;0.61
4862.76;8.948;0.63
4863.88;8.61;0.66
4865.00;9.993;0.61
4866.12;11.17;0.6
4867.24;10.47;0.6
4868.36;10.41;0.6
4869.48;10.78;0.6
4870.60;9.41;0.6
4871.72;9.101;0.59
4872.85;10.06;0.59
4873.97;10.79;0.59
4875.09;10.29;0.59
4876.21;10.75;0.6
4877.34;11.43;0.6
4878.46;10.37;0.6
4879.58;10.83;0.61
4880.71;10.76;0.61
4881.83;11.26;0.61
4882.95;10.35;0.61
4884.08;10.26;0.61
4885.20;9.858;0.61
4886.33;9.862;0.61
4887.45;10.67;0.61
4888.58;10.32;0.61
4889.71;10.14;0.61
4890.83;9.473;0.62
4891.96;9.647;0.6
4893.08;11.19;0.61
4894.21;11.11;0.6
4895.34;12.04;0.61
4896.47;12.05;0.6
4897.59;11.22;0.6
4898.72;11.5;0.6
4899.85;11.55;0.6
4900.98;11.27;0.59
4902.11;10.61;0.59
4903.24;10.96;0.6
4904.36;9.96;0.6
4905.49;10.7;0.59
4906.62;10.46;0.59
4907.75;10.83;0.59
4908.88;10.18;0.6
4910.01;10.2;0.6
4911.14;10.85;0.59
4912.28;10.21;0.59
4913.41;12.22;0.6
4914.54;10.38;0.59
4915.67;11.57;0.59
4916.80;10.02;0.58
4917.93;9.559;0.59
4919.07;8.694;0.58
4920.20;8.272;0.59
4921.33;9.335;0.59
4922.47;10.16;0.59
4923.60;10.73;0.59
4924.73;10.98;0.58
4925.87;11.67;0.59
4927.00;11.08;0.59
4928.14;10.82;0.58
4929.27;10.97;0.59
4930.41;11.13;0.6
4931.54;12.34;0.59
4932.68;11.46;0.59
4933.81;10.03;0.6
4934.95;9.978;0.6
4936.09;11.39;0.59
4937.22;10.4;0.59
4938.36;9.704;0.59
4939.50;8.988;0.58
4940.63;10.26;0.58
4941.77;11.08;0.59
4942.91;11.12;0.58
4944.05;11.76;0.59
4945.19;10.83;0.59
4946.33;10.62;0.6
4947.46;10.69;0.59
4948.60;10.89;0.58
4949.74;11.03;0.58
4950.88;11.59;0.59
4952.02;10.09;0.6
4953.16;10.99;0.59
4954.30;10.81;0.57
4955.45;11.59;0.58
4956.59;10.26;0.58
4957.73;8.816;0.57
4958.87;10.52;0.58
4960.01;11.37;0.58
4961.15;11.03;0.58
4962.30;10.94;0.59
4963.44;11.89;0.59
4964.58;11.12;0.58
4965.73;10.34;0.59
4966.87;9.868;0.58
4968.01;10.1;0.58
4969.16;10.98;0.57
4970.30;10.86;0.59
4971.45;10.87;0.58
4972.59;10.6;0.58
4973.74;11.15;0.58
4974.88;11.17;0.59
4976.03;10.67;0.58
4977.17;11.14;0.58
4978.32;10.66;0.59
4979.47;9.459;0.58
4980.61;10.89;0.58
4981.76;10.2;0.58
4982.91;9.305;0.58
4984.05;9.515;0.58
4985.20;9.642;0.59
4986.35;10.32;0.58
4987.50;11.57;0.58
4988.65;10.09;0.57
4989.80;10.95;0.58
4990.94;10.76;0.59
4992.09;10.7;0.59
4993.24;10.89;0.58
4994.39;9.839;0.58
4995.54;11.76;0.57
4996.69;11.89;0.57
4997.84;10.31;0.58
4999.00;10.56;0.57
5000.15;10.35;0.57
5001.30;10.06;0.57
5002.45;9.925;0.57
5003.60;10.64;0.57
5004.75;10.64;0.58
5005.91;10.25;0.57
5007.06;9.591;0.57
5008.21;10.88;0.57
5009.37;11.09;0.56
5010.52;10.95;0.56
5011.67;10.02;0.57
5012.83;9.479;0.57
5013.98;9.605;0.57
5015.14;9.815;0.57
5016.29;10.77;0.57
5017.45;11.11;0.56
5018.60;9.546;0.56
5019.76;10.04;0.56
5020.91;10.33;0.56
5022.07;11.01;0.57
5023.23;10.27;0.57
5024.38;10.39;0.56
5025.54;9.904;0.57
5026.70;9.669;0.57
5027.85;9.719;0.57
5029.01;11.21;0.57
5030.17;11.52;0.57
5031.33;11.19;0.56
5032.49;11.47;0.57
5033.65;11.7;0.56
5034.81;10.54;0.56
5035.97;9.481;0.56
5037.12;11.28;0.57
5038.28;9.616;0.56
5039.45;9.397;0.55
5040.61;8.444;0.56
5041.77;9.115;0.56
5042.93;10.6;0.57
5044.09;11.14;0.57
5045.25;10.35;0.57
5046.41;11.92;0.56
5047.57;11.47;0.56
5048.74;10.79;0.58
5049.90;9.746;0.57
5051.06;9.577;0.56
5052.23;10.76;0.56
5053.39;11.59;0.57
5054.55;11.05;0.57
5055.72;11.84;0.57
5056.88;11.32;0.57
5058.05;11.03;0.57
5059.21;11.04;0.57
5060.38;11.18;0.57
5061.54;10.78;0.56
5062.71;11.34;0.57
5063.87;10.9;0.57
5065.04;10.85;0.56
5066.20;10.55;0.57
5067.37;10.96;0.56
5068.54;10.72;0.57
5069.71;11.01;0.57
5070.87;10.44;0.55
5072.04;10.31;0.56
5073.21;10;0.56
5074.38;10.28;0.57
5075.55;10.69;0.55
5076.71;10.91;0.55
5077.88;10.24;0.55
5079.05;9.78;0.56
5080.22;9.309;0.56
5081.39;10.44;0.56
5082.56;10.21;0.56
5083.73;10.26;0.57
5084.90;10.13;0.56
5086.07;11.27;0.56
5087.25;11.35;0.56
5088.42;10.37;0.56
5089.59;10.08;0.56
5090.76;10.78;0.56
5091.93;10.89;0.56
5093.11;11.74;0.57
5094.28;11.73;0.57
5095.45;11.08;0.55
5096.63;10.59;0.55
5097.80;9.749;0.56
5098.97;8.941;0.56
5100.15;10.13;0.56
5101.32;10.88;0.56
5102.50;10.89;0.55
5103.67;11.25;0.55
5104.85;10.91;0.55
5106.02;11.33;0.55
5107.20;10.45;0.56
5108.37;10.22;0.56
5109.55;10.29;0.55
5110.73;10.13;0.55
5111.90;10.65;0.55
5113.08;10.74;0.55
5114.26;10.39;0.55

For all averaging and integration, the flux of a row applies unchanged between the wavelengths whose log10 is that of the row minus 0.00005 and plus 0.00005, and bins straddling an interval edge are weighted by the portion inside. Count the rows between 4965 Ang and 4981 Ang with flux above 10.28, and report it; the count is 11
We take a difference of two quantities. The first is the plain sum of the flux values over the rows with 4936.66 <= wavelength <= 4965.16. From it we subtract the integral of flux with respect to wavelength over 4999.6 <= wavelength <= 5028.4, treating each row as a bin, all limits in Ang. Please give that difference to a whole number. -27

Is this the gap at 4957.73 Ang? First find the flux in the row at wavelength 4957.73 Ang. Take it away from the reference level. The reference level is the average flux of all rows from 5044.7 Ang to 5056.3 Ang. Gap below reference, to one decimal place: 2.1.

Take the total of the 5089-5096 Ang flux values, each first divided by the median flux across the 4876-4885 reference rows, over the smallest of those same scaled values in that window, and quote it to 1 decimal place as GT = 6.6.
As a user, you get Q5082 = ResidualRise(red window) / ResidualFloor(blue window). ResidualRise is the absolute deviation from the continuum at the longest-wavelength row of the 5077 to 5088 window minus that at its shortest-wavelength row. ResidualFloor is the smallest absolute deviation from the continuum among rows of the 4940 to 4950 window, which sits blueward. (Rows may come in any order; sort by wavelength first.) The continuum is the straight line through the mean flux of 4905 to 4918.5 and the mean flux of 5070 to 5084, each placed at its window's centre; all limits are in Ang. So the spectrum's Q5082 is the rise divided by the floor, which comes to 12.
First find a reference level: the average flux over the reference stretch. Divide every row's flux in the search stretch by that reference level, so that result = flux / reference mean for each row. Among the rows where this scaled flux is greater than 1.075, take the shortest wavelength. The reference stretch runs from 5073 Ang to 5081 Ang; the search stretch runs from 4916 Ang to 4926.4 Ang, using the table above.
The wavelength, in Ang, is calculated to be 4924.73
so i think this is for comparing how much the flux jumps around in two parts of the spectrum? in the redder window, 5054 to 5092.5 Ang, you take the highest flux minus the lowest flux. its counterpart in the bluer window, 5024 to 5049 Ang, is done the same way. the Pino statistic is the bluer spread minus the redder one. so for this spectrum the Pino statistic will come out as 0.9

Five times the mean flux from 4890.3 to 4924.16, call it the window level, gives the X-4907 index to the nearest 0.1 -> 52.8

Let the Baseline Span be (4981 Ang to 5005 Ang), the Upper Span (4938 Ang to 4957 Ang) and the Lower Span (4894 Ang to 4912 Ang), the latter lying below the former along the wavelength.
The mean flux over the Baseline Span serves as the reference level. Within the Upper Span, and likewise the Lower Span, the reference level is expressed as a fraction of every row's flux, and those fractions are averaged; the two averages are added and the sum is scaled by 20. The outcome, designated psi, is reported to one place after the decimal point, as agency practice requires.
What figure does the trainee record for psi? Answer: 38.8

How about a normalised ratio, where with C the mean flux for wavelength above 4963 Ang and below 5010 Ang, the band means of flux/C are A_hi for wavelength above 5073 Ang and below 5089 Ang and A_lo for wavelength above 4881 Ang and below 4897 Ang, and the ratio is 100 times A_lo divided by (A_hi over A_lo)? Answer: 102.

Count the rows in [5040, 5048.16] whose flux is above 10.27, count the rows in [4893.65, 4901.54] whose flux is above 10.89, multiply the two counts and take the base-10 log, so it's 1.5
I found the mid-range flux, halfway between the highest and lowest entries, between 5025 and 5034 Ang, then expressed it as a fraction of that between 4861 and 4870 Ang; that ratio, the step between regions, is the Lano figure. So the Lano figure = 1.23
